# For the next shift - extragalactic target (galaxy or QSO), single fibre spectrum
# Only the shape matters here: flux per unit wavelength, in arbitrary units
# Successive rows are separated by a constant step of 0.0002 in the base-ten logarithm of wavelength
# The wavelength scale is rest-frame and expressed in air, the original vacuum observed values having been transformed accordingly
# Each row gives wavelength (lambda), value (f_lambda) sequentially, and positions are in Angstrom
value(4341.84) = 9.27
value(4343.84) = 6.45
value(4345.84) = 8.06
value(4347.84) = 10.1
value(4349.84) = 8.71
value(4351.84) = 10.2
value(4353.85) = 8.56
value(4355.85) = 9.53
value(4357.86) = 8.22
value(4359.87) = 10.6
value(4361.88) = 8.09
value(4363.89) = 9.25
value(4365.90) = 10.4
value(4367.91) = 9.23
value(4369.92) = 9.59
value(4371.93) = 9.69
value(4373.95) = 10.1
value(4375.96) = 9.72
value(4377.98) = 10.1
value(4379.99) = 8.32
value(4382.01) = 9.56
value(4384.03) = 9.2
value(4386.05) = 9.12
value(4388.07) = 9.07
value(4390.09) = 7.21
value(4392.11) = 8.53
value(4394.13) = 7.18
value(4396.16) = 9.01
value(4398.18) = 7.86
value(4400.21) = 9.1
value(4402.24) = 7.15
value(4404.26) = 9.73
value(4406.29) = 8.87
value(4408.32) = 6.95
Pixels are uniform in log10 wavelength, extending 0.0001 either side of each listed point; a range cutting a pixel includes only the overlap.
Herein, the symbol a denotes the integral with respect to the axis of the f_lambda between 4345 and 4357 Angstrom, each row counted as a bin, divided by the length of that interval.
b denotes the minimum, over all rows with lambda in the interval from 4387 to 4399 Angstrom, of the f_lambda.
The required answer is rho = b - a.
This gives -2.0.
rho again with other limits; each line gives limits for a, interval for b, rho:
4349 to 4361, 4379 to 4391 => -2.1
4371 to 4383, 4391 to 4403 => -2.4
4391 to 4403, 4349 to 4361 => 0.1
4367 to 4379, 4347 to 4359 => -1.5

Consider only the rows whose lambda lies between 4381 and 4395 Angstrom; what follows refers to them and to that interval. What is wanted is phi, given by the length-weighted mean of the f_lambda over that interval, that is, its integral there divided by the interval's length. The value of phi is 8.6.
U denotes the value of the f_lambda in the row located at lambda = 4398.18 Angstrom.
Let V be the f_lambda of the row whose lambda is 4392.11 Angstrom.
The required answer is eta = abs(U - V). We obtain 0.7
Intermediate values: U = 7.86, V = 8.53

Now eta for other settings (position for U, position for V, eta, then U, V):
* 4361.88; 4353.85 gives 0.5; 8.09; 8.56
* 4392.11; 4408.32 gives 1.6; 8.53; 6.95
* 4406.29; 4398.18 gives 1.0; 8.87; 7.86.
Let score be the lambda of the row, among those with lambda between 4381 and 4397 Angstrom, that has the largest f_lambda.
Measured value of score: 4382.01 Angstrom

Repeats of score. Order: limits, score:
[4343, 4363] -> 4359.87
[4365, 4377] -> 4365.90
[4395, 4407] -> 4404.26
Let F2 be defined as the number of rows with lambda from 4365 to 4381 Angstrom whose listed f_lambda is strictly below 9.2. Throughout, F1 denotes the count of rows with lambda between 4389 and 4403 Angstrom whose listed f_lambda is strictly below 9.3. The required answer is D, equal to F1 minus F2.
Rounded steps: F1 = 7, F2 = 1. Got 6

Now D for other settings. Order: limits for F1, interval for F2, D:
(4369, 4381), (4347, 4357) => -1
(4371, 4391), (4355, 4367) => 3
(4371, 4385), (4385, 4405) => -7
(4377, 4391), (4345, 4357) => 2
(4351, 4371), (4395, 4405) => 1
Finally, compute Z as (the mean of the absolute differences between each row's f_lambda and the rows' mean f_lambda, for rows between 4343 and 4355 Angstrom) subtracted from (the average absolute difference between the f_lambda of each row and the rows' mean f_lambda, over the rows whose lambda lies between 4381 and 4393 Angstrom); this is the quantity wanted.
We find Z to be -0.4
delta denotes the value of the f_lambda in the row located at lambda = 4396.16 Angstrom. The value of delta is 9.01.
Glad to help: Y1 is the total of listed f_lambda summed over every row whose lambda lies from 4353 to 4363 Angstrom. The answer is 45.0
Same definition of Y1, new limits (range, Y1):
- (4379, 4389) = 45.3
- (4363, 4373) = 48.2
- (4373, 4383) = 47.8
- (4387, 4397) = 41.0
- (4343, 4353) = 43.5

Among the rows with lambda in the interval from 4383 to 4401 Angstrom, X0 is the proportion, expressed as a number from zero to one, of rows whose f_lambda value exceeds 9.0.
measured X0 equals 0.56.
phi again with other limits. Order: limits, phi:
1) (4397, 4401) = 8.5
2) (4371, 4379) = 9.9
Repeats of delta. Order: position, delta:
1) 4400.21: 9.1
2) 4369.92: 9.59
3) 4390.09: 7.21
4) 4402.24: 7.15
